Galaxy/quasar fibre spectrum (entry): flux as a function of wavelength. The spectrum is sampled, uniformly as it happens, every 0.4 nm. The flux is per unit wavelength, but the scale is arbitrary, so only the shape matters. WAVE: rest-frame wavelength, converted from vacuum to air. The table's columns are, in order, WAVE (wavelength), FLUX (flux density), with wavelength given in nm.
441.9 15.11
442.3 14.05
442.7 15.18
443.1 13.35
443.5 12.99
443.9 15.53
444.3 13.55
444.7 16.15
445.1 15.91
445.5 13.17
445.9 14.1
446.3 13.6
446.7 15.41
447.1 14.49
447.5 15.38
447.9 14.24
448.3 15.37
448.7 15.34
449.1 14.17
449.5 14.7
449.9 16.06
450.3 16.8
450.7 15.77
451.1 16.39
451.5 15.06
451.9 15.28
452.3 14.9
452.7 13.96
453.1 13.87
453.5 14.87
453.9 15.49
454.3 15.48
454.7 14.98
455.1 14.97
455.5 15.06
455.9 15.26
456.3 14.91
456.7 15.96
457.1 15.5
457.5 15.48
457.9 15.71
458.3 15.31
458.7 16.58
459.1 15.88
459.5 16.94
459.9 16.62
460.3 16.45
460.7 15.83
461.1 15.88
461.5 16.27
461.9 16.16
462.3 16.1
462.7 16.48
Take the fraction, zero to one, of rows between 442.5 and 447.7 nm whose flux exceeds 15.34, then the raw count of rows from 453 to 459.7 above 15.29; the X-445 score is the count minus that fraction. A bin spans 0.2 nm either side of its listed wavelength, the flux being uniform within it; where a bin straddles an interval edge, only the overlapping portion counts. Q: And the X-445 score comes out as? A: 10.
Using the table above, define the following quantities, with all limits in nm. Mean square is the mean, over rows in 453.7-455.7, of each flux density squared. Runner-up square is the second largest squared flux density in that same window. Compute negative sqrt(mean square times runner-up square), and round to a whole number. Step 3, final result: -235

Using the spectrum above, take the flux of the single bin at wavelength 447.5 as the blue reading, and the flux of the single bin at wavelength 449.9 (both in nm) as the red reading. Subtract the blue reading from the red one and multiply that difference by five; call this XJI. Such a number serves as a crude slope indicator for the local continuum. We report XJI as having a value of 3.4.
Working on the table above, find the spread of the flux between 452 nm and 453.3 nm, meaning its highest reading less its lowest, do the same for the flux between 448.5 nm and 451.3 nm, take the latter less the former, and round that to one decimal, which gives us 1.6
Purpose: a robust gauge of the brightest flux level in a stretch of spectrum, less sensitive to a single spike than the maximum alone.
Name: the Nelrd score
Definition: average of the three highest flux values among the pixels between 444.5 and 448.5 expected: 15.8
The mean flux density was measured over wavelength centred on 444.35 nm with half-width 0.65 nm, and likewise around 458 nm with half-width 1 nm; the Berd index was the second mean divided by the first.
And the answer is 1.04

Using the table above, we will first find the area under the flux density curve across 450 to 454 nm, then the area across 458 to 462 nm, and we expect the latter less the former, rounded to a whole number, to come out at 4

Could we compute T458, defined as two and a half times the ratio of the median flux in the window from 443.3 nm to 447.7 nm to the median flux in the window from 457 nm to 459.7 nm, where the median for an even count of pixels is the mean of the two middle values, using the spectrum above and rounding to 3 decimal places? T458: 2.306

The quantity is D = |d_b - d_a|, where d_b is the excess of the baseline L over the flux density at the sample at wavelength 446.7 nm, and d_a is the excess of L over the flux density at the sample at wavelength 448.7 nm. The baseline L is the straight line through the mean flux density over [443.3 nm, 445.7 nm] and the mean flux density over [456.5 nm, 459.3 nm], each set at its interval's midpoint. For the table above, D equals 0.25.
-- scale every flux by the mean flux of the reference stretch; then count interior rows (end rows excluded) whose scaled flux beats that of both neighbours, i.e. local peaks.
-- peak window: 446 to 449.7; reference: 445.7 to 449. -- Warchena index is 3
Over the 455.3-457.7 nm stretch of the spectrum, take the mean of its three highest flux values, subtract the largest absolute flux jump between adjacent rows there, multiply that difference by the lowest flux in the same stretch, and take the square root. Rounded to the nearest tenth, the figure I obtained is 14.8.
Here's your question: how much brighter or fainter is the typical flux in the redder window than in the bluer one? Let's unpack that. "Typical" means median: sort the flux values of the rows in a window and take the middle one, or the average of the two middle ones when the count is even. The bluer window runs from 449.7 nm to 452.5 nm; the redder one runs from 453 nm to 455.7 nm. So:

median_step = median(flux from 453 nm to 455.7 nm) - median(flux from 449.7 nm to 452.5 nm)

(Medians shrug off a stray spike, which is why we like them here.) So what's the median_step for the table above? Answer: -0.79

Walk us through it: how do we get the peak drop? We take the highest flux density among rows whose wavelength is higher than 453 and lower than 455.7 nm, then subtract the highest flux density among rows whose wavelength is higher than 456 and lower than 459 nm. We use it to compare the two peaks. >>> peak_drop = -1.1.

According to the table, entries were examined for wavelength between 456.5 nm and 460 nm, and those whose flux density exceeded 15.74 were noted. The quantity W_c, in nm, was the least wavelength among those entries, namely 456.7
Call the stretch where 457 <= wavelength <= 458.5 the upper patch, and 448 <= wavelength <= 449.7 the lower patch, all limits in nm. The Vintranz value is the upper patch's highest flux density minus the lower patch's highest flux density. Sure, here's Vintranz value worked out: 0.34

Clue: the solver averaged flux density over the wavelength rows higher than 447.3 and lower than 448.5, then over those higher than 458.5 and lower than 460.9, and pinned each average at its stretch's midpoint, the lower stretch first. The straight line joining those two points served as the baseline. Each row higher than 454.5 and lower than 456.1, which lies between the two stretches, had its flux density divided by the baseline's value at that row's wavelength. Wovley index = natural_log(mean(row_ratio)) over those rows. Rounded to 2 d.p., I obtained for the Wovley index -0.05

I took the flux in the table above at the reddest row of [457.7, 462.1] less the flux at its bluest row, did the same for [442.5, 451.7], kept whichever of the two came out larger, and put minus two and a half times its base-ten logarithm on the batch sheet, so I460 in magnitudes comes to 0.87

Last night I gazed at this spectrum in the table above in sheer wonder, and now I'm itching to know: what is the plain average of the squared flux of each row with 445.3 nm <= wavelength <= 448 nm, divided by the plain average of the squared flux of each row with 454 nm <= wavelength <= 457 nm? 0.89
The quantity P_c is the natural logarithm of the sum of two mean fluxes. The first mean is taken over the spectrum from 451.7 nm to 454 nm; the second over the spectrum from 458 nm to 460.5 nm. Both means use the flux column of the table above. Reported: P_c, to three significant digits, 3.43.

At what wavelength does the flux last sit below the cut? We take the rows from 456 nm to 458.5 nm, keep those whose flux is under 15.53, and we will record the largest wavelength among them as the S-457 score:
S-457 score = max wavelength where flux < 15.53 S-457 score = 458.3 nm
